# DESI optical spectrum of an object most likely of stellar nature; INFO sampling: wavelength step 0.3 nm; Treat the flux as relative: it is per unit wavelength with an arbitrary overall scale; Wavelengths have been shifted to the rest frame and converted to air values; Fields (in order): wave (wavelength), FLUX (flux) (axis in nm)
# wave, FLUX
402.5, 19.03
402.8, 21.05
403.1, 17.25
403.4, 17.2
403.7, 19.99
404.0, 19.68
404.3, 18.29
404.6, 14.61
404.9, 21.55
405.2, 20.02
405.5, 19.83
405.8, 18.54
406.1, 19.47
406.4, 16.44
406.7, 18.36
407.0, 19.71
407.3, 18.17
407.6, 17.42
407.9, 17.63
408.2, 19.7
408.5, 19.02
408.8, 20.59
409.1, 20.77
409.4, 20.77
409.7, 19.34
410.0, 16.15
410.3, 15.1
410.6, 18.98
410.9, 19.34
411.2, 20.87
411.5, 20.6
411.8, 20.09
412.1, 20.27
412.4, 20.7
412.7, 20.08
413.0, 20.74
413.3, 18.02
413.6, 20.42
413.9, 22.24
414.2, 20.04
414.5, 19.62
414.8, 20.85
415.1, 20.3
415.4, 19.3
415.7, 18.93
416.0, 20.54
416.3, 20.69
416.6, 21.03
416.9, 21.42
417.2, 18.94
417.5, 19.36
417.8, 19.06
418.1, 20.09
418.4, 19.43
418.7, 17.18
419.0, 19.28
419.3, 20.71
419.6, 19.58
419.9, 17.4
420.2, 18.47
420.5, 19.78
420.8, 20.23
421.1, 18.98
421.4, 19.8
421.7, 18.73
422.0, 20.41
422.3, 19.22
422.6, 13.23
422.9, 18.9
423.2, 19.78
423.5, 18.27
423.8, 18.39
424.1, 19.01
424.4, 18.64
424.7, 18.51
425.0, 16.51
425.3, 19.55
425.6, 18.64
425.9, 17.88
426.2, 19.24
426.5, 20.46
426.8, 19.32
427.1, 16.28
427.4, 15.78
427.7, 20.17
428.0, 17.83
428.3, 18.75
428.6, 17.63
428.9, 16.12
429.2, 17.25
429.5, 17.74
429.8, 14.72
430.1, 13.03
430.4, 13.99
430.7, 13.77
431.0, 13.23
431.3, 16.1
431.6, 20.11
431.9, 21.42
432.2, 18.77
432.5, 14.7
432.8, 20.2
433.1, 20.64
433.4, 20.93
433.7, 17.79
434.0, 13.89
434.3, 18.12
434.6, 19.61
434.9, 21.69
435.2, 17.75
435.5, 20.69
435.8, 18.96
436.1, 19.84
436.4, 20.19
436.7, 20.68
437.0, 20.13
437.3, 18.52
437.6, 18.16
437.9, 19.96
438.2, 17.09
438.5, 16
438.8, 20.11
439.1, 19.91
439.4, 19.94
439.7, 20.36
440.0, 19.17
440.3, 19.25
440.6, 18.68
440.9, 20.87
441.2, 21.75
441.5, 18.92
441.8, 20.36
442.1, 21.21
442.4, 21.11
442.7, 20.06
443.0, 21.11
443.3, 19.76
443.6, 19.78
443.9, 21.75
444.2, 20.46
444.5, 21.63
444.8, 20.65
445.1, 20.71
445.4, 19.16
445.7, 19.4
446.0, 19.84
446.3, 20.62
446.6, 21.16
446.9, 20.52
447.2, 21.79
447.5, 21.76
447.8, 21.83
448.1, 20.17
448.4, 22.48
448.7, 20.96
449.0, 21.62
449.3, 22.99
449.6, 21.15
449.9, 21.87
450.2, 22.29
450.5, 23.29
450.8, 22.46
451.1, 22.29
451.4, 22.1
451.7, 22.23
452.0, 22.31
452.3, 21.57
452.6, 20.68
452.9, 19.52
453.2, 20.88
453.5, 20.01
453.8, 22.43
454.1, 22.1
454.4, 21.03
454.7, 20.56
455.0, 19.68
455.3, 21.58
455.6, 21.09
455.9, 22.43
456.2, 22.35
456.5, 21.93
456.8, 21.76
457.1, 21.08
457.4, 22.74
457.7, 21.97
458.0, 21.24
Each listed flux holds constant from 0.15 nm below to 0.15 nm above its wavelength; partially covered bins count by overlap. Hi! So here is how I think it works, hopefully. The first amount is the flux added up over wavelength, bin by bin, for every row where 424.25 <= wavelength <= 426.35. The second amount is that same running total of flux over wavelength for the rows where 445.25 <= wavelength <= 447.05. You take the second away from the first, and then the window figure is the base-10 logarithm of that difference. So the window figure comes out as 0.39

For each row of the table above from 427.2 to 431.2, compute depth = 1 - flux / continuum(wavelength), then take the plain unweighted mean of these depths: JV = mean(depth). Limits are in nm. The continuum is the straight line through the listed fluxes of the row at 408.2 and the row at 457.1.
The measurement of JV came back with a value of 0.204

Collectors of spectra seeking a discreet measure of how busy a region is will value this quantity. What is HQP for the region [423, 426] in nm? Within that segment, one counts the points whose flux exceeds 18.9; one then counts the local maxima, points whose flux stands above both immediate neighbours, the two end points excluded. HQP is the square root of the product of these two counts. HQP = 2.4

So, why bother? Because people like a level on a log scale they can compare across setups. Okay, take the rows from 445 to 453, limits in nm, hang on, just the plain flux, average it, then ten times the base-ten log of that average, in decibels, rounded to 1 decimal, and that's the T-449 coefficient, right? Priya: 13.3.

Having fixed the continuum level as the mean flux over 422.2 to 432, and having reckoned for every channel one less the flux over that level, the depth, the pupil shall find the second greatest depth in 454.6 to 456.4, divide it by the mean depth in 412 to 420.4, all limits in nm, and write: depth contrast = 1.3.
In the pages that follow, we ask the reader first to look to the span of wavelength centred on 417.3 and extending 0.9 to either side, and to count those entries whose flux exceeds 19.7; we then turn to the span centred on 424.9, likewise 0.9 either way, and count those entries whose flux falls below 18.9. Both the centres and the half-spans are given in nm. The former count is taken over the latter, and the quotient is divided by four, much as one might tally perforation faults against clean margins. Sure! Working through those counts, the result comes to 0.19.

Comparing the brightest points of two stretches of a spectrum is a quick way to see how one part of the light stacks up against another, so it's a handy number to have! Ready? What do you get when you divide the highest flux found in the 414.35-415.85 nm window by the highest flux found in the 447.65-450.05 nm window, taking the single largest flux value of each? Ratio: 0.91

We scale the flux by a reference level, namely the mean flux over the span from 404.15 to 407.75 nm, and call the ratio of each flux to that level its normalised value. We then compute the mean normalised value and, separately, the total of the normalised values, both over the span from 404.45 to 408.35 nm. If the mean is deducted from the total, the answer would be 12.0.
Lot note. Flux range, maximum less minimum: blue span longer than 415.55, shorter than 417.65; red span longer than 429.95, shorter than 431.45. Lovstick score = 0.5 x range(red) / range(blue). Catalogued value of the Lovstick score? 0.62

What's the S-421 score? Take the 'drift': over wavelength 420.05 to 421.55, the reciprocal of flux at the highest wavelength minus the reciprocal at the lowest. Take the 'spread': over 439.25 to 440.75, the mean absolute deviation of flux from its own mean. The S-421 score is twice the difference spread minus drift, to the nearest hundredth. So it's 1.08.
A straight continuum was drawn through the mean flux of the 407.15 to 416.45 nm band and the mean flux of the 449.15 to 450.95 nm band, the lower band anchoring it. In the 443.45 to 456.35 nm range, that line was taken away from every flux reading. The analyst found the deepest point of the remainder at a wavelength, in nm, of 452.9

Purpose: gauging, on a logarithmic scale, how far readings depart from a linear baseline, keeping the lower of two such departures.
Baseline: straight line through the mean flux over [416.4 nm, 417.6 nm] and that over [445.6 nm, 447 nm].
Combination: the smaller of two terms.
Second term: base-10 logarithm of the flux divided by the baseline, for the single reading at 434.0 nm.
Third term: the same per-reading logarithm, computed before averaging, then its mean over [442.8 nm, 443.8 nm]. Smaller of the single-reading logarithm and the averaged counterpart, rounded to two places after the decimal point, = -0.16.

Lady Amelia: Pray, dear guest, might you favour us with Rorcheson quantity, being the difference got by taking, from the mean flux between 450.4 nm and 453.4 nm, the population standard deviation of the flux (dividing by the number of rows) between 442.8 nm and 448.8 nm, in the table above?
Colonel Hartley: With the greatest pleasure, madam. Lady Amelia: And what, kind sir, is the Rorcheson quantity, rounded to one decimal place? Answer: 20.8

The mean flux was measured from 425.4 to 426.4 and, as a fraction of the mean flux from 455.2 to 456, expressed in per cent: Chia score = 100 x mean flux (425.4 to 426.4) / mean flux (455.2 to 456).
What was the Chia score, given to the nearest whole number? 86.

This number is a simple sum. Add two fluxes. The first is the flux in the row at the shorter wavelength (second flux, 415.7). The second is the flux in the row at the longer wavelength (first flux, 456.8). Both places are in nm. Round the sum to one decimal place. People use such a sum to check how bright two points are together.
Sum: 40.7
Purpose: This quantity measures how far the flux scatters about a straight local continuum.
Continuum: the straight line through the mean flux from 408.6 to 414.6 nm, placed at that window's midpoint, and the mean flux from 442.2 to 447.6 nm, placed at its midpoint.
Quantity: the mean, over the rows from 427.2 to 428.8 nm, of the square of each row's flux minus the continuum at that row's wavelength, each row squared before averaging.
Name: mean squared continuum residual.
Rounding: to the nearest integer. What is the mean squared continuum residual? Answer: 7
